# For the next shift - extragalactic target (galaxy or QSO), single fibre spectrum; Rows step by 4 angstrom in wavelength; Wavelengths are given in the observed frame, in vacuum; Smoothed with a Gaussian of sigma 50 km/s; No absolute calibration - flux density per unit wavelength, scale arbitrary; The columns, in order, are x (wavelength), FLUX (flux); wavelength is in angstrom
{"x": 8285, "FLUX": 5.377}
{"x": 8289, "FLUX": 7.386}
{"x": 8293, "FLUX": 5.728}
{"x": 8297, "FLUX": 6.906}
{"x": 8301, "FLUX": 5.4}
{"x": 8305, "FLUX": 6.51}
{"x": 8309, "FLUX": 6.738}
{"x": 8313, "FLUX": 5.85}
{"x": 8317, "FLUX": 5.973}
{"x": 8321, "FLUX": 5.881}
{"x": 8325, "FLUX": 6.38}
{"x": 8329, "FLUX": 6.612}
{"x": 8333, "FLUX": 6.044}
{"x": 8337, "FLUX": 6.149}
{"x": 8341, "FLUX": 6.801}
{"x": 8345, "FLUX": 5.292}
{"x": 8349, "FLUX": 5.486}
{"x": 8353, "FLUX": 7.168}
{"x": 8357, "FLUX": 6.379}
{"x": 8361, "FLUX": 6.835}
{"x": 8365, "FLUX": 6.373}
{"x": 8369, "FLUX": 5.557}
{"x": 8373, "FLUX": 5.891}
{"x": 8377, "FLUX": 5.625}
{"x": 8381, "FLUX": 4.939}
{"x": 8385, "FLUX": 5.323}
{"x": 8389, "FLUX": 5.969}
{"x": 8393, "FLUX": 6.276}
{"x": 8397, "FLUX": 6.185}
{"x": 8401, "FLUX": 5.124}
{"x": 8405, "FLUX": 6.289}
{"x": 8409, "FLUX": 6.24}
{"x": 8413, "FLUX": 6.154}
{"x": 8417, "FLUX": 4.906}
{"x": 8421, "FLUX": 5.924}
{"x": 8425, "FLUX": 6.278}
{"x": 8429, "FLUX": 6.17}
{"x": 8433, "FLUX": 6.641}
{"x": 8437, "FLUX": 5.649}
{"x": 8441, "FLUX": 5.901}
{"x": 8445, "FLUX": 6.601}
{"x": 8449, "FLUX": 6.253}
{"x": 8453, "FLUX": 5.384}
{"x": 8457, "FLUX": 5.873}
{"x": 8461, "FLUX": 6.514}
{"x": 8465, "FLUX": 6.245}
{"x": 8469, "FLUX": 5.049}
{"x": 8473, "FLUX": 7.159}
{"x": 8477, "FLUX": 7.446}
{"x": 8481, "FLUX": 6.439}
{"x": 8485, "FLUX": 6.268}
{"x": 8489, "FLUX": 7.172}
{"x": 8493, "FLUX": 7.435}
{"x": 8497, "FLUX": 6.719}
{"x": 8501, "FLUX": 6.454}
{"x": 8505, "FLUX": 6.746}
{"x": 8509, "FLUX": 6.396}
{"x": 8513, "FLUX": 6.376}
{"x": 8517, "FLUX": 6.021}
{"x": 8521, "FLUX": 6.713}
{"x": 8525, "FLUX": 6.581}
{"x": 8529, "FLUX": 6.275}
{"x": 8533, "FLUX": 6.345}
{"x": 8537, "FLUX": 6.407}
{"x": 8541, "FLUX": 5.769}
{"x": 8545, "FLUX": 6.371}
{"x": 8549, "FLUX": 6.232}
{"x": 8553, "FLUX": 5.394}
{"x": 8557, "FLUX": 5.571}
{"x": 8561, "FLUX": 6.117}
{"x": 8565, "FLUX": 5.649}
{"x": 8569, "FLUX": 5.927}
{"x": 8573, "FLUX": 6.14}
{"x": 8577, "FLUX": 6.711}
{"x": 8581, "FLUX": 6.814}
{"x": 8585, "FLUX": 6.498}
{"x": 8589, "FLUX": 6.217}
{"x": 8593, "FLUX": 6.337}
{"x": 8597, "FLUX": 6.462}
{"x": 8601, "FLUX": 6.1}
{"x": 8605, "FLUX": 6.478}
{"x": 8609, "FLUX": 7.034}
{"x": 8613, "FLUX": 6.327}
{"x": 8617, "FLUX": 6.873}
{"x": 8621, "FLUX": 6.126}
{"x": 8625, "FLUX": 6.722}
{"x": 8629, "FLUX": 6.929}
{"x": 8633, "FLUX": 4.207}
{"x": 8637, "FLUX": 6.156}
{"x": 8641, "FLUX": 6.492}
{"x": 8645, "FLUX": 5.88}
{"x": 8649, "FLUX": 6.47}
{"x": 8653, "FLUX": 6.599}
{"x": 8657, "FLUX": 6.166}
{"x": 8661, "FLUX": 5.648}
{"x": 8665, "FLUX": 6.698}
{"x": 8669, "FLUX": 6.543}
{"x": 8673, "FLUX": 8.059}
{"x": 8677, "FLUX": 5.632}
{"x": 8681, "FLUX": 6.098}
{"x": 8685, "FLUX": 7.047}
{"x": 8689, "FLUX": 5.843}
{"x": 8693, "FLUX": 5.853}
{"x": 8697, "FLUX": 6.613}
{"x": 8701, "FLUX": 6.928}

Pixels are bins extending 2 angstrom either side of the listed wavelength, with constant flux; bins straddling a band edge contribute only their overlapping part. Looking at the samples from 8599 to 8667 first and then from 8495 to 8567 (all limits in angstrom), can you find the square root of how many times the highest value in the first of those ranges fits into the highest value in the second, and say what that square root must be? 0.98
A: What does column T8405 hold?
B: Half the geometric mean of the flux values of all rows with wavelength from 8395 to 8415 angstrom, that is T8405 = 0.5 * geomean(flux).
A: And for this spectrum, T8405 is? 2.99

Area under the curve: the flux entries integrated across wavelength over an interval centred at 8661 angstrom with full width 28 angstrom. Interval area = 185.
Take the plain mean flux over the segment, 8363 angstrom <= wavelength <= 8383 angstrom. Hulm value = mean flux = 5.68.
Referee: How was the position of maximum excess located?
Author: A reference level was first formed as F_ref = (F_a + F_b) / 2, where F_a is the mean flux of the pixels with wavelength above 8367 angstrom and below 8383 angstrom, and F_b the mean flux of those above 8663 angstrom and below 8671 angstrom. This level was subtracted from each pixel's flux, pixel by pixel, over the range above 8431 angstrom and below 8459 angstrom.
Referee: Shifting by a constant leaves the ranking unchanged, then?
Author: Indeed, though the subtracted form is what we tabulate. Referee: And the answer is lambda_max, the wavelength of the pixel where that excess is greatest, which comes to 8433 angstrom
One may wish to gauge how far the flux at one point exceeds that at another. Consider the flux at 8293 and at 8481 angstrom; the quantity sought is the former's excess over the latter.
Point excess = -0.7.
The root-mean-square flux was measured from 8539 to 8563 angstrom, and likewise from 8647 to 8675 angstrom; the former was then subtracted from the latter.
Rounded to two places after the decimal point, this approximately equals 0.71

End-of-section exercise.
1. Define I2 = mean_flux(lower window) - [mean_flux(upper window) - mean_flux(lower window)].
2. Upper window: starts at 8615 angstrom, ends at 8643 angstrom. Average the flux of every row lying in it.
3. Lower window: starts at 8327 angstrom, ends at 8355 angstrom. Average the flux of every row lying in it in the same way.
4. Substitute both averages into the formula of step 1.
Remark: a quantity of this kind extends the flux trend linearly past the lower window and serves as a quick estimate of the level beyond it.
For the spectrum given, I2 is 6.23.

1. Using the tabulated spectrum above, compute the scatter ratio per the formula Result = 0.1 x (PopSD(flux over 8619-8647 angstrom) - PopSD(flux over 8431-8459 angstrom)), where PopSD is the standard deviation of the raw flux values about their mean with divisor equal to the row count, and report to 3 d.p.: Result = 0.039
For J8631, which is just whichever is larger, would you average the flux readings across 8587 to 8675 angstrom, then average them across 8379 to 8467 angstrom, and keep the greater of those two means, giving 6.39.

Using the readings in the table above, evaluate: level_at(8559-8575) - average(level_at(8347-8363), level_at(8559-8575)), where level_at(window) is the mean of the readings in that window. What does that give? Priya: -0.25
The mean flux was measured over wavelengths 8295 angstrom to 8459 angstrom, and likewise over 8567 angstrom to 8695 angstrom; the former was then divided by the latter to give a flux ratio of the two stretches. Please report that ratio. 0.95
